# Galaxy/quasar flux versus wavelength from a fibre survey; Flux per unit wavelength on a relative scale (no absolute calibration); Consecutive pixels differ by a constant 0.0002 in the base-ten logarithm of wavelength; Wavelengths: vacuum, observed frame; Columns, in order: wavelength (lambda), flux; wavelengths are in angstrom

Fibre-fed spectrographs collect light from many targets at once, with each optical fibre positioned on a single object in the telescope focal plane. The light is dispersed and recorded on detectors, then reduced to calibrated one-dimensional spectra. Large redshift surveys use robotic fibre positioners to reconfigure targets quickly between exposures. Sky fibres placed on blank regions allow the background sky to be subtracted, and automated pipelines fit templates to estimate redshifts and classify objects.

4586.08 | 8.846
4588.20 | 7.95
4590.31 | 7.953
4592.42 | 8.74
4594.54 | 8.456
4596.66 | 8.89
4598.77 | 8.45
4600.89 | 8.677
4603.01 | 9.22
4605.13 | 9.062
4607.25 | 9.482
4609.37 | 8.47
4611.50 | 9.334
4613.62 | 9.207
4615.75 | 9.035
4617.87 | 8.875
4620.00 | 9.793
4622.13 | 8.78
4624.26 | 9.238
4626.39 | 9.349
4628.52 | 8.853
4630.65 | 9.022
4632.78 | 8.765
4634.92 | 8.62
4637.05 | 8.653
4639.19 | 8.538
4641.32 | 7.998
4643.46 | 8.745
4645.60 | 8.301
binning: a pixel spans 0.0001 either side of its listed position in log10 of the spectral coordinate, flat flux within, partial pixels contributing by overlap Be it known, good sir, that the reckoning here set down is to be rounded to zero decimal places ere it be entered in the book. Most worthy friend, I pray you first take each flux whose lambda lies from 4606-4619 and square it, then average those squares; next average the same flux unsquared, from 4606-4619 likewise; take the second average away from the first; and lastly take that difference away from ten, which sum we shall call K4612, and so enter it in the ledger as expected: -63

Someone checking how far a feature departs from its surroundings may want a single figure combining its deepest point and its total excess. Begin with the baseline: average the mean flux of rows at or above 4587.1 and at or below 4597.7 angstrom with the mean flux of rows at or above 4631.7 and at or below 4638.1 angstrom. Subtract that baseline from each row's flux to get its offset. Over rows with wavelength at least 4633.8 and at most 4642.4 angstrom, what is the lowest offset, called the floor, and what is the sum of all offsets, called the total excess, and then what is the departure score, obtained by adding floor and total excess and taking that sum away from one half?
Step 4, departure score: 1.4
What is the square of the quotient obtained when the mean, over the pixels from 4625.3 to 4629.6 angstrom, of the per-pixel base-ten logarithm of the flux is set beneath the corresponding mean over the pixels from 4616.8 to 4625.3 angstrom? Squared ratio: 1.01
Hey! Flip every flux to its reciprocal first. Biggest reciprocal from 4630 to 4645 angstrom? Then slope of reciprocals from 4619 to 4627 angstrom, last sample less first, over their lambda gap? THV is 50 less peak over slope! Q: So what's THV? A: -115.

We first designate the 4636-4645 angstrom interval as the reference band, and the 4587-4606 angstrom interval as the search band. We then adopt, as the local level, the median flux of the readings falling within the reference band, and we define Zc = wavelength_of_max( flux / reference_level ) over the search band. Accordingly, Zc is 4603.01 angstrom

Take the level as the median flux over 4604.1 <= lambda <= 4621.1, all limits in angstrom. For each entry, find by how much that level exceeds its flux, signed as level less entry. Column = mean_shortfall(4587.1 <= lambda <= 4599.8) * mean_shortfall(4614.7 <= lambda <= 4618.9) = 0.13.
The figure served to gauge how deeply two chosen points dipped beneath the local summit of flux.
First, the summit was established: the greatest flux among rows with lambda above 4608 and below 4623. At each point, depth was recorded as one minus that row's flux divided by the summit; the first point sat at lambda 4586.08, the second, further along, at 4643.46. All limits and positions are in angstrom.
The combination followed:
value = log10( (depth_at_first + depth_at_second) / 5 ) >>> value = -1.39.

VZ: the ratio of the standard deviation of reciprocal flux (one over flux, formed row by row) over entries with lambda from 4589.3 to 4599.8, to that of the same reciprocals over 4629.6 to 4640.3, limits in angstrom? 2.1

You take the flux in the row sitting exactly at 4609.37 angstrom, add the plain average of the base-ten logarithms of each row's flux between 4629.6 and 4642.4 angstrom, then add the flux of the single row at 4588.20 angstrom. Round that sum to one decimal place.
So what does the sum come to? 17.4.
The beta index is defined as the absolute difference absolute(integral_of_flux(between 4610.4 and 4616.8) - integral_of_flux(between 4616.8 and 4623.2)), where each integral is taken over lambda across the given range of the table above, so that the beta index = 0.2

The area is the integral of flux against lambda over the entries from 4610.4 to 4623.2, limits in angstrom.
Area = 117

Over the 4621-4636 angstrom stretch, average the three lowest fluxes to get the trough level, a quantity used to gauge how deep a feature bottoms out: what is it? 8.7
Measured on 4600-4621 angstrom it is 8.7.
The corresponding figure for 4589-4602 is 8.3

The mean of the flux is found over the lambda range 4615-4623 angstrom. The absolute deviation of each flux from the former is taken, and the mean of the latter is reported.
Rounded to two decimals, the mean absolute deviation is 0.34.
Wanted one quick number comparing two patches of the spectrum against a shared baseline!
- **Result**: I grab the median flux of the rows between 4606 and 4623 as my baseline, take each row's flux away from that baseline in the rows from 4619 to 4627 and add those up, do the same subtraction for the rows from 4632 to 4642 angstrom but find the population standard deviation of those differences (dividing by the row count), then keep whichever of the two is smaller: -0.68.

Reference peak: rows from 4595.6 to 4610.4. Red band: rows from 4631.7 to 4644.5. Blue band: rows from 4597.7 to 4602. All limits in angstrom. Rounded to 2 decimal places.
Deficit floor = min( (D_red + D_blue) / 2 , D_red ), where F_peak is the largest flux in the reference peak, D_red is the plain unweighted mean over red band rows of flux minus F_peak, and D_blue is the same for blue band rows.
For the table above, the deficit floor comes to -0.93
